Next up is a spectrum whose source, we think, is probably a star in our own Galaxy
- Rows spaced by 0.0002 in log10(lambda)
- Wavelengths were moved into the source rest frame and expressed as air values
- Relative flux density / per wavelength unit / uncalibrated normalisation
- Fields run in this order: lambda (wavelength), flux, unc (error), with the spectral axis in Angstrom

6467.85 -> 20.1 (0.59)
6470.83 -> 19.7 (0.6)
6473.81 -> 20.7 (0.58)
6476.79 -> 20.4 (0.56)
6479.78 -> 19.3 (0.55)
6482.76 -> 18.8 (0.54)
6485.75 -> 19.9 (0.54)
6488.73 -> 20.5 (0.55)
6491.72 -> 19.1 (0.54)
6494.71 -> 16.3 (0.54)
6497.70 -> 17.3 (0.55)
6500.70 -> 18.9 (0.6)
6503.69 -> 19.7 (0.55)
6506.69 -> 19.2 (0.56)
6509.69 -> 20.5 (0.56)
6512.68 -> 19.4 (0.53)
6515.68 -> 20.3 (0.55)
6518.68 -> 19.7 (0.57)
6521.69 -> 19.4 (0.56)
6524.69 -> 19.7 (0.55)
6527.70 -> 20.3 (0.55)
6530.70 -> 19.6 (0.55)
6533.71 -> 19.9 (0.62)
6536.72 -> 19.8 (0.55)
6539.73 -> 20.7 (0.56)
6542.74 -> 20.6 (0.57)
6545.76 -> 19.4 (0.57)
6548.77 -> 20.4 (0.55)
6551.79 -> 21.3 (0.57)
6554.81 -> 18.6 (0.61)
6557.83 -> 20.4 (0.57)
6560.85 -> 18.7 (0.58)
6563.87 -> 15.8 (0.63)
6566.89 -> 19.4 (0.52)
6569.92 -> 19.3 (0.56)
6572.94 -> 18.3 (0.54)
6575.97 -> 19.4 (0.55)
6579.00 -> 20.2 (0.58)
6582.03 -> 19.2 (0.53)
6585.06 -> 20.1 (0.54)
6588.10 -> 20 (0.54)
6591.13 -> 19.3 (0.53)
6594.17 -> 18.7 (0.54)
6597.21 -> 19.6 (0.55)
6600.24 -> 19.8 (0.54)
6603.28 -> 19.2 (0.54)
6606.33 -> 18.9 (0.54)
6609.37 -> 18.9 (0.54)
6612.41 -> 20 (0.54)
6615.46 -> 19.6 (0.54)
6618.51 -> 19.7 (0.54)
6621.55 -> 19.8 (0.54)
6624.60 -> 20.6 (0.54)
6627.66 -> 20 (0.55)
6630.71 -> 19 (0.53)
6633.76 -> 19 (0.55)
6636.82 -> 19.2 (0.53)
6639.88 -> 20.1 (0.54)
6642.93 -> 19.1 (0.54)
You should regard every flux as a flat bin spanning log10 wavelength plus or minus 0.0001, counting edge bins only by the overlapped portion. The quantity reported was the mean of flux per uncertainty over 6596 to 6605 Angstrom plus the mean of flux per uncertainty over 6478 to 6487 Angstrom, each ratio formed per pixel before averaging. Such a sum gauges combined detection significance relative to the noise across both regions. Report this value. 71.5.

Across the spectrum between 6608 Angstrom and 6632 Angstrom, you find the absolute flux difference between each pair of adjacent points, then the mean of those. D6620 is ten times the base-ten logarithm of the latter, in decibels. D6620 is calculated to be -2.3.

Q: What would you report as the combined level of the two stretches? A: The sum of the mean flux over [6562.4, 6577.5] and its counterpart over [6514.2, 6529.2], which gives 38.3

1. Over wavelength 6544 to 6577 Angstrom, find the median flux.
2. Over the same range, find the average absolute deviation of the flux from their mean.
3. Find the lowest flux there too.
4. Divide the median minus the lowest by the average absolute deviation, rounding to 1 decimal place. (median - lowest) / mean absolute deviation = 3.7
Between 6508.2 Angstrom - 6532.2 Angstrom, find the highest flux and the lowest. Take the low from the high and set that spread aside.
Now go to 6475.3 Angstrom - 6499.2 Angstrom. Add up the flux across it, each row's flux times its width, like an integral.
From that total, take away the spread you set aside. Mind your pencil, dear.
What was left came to 452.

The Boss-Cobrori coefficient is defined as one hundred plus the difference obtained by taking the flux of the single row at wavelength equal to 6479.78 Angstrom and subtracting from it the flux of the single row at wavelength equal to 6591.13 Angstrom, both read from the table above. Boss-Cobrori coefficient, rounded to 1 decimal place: 100.0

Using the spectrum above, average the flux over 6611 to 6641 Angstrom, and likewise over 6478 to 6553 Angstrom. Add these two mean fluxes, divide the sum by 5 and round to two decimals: 7.86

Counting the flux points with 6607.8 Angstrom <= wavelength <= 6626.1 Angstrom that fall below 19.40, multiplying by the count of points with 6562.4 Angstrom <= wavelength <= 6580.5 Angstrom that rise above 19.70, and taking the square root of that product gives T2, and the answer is 1.0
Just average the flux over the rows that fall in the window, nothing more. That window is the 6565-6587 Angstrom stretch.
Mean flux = 19.4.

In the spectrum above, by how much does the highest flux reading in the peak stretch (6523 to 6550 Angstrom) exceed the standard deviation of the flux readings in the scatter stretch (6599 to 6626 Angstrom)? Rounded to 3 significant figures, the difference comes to 20.2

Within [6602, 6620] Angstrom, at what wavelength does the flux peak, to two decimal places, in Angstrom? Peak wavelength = 6612.41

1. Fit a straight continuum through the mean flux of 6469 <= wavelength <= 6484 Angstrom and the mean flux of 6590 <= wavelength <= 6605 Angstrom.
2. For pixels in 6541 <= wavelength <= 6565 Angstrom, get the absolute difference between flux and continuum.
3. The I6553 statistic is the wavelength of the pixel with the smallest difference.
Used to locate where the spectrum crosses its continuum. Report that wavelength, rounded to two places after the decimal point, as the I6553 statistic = 6545.76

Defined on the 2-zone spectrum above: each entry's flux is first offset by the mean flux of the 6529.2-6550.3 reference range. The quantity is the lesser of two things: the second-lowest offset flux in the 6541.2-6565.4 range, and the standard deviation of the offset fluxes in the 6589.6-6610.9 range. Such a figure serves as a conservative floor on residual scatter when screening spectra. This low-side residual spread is -1.5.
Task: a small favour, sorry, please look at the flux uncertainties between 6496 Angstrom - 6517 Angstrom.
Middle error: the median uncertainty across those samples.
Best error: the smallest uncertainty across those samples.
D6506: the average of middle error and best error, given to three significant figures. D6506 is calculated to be 0.540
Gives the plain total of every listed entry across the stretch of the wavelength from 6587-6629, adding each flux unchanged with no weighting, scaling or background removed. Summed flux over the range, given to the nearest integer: 274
